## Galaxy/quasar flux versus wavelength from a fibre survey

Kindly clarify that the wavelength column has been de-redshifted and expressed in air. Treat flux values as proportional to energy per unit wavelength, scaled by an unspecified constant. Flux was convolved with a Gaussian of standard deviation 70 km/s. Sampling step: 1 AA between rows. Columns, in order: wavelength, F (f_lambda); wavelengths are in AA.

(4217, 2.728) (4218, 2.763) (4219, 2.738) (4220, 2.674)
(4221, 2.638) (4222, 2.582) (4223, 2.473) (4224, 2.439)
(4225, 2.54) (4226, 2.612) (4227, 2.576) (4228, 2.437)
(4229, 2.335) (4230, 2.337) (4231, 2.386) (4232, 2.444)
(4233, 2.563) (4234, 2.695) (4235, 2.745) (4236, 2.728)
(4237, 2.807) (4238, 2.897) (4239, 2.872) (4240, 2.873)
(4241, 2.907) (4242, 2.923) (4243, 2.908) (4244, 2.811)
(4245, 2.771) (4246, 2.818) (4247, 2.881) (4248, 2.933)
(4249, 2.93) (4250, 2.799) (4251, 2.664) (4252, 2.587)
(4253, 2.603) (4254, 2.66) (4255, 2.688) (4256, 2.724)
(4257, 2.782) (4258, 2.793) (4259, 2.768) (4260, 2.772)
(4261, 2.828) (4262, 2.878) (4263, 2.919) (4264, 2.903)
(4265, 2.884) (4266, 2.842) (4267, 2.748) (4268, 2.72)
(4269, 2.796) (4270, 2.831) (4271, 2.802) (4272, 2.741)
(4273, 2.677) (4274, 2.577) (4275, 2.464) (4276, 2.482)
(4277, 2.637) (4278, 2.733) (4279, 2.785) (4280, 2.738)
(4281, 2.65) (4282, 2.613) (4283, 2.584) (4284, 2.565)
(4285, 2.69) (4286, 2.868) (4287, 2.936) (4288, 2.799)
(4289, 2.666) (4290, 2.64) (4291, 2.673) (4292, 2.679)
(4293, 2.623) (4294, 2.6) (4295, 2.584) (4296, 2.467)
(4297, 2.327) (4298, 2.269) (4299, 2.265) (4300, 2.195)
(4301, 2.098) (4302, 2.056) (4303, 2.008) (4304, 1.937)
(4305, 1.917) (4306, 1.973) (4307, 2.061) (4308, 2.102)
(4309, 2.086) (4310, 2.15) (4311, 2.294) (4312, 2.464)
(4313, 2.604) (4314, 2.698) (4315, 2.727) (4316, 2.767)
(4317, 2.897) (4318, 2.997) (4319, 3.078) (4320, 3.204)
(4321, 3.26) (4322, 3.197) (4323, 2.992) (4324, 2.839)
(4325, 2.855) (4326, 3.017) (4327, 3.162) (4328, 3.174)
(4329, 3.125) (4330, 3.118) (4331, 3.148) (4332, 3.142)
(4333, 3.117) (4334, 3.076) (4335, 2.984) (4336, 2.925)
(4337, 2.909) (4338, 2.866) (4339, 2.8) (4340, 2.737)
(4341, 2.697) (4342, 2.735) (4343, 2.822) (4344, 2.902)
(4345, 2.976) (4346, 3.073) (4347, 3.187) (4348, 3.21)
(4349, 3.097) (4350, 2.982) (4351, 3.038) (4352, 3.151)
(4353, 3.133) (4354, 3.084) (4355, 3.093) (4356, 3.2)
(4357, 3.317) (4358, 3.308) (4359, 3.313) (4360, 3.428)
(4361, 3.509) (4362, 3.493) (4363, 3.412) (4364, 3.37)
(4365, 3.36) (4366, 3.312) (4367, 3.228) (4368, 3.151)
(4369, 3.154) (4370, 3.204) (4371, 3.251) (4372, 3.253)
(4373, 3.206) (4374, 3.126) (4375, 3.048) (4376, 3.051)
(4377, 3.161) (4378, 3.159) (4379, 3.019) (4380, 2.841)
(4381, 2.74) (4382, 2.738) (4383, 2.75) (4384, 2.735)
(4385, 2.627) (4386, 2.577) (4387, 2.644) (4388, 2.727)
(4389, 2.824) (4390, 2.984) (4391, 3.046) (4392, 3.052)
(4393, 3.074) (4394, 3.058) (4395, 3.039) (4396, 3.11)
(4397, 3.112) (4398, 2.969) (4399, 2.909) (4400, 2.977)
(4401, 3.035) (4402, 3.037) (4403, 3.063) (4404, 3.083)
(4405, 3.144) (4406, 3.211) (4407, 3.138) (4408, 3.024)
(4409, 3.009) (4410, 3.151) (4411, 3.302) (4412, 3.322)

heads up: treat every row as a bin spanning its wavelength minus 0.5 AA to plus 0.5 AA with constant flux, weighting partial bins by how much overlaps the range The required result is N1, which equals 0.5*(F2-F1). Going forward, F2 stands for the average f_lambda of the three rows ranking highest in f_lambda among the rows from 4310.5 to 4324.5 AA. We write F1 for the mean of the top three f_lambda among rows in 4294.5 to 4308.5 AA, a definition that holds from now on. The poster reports 0.38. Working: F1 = 2.46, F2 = 3.22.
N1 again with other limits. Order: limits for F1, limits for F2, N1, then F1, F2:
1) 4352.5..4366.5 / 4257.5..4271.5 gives -0.29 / 3.48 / 2.90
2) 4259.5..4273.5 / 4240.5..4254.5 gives 0.01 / 2.90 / 2.93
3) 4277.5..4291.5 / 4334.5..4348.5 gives 0.14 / 2.87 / 3.16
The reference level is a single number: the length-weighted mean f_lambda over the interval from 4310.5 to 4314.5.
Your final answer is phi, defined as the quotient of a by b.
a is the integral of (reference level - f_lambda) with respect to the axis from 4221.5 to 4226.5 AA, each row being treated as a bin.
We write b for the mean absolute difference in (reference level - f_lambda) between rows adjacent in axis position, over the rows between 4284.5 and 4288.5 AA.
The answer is -1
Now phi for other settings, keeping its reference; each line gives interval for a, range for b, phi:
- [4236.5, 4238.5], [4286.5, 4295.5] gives -13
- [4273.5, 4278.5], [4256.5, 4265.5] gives -11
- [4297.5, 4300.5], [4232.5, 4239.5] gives 12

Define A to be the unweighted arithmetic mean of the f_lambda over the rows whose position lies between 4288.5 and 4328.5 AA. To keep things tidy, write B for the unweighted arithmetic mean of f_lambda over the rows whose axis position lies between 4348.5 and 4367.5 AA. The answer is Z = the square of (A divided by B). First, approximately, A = 2.57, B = 3.3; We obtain 0.62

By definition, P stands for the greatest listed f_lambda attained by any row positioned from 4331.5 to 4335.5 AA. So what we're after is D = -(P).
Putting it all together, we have -3.14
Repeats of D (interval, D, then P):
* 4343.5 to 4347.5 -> -3.19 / 3.187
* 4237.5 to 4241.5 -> -2.91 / 2.907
